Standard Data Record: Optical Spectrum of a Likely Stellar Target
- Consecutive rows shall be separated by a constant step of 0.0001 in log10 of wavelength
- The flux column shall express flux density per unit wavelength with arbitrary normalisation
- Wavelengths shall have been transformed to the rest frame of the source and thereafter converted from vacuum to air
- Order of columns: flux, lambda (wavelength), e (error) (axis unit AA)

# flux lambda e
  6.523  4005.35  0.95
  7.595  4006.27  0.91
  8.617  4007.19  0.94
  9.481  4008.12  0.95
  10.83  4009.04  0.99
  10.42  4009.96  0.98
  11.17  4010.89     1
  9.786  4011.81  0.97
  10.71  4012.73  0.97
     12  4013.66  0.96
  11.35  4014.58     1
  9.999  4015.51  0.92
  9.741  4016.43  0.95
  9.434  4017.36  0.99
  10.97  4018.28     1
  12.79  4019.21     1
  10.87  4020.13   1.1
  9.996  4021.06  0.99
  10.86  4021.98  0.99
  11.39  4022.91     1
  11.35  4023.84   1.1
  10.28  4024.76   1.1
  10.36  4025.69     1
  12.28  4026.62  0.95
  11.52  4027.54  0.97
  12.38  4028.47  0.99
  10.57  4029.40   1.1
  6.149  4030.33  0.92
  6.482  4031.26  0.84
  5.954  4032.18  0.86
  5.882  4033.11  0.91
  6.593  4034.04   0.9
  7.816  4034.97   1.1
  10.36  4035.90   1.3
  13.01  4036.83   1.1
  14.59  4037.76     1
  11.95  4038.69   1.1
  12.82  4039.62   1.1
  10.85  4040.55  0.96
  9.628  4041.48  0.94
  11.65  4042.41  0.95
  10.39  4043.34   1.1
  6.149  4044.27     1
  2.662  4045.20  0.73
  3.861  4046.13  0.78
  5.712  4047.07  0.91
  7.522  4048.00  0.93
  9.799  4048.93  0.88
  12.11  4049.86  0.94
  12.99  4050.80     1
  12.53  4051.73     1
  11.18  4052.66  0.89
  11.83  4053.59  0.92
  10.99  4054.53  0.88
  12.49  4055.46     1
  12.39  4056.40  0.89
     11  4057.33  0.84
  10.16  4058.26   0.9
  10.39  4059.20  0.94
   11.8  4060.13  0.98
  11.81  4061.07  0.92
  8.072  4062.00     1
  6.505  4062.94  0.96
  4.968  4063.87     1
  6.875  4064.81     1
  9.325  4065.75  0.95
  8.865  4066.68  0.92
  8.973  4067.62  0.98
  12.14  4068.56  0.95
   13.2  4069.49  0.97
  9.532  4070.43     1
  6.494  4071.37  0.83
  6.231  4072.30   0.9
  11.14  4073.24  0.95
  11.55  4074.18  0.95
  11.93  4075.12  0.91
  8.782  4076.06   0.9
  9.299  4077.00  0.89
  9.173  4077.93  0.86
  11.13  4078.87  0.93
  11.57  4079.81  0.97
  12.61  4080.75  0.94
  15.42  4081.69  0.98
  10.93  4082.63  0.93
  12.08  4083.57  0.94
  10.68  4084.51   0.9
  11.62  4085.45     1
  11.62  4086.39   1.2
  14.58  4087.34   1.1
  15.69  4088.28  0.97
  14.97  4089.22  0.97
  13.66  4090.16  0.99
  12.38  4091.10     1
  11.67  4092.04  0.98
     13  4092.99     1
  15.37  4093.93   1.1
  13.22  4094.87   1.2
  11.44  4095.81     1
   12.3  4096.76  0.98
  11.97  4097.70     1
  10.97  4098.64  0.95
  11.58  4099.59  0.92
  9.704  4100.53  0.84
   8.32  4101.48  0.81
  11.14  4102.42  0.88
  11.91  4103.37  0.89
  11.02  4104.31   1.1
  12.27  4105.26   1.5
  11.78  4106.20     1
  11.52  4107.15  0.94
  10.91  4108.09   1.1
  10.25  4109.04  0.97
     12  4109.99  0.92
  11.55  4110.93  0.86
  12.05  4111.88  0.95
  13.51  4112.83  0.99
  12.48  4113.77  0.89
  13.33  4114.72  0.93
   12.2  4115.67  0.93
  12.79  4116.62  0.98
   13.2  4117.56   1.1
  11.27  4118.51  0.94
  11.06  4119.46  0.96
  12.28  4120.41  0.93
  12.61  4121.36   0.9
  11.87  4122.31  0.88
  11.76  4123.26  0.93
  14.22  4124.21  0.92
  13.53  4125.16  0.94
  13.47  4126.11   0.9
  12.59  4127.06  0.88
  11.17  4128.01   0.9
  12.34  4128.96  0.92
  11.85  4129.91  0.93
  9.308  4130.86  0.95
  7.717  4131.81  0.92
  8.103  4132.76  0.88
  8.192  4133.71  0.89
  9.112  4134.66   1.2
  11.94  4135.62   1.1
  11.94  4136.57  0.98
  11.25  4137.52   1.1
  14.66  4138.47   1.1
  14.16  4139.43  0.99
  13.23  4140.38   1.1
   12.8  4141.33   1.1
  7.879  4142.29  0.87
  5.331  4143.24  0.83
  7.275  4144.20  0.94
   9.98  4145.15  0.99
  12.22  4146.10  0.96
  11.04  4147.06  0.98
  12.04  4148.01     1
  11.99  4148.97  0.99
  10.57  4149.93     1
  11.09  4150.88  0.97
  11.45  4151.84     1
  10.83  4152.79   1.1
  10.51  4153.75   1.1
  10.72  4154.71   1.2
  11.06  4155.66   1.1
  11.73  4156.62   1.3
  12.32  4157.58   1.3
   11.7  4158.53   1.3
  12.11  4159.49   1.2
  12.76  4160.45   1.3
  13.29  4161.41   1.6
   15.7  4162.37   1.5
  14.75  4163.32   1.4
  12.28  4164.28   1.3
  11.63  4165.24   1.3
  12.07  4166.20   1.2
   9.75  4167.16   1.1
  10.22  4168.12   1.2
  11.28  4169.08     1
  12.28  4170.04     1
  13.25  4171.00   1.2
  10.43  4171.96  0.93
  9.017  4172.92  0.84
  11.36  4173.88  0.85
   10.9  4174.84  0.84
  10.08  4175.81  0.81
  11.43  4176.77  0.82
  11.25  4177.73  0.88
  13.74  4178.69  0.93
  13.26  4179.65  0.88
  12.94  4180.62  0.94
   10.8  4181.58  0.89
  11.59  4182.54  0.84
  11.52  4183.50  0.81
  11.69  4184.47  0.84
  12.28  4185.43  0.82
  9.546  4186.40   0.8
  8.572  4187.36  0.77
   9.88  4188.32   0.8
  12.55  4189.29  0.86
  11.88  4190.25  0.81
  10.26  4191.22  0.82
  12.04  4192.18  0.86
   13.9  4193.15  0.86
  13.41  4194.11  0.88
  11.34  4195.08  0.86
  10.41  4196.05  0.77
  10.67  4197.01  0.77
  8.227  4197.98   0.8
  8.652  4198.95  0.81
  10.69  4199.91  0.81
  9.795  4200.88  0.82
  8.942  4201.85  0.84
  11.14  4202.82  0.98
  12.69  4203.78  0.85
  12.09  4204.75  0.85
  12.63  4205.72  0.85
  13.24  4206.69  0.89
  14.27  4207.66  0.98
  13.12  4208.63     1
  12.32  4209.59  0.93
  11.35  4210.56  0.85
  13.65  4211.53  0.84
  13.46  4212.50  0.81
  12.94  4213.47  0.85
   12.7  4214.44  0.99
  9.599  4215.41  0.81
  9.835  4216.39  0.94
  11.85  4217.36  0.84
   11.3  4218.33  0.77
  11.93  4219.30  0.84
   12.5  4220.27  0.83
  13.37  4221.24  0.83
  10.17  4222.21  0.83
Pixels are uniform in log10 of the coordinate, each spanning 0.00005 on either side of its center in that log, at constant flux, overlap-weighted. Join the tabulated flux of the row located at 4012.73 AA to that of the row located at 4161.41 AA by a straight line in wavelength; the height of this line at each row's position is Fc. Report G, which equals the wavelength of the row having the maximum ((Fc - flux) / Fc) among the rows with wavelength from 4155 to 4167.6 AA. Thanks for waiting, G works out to 4167.16 AA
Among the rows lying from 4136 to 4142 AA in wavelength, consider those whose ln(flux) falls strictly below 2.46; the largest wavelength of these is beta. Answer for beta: 4137.52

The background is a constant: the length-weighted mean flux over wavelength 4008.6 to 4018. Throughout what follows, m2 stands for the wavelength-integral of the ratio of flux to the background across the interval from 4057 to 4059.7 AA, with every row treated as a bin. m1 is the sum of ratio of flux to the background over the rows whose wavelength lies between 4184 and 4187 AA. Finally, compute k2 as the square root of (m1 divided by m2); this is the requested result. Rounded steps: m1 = 3.18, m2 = 2.7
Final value 1.09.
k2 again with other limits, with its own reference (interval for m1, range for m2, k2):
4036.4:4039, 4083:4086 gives 1.07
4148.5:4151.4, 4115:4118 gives 0.94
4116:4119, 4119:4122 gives 1.02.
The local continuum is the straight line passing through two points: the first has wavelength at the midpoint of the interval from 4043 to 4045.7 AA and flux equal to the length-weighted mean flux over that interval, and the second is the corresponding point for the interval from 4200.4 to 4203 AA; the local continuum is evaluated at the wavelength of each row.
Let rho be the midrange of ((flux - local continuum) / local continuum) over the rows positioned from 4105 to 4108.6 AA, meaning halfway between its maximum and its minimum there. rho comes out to 0.52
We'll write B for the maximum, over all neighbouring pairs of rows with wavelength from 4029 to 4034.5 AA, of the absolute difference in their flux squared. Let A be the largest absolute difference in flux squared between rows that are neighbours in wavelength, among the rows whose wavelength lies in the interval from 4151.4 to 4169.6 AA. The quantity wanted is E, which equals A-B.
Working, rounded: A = 70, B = 74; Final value -4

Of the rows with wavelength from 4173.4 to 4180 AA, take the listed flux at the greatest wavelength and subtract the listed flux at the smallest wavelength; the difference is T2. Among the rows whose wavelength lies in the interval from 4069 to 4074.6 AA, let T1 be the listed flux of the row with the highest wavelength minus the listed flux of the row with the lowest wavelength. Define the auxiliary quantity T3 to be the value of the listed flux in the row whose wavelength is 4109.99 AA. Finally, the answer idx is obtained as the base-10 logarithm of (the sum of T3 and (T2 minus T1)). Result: 1.19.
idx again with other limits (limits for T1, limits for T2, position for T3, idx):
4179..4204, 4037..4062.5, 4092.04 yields 0.76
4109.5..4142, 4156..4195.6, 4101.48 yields 0.85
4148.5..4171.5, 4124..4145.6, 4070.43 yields 0.61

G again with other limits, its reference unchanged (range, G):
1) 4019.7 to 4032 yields 4030.33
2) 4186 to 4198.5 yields 4197.98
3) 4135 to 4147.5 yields 4143.24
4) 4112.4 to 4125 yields 4119.46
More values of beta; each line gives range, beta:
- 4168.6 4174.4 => 4173.88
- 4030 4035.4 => 4034.97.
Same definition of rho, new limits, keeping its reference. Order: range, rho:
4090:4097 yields 0.82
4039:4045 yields 0.55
